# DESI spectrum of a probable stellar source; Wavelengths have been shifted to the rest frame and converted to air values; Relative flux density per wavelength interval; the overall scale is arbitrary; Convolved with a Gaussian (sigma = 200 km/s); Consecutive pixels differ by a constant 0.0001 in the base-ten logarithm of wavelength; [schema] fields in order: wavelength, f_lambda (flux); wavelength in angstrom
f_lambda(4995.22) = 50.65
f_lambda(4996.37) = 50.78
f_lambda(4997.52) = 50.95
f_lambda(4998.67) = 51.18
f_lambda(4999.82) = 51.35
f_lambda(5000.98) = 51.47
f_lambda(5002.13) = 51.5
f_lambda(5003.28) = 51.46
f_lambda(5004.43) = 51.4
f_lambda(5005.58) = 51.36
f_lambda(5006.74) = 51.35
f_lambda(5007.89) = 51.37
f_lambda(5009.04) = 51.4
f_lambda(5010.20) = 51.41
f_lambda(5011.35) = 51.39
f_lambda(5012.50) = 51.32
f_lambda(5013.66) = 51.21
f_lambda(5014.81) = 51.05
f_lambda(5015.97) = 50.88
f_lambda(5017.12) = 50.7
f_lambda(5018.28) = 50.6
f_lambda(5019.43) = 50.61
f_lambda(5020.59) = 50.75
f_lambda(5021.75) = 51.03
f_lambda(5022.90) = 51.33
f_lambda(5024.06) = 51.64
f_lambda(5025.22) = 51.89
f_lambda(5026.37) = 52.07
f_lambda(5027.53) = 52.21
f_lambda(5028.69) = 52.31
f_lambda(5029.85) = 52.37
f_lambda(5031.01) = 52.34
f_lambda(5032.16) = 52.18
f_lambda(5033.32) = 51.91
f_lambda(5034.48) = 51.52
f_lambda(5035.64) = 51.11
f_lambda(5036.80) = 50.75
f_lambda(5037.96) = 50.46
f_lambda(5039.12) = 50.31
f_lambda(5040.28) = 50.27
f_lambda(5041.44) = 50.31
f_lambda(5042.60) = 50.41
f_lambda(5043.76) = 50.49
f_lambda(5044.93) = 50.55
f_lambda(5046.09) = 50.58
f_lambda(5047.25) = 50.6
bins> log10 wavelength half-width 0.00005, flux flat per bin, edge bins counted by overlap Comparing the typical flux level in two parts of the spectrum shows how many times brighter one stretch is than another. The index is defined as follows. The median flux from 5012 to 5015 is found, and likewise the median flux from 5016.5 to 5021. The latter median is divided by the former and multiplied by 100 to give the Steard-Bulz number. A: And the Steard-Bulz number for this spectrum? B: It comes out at 99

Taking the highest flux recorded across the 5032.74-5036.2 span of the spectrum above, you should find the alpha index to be 51.91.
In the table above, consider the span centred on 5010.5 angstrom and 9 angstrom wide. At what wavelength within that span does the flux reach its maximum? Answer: 5010.20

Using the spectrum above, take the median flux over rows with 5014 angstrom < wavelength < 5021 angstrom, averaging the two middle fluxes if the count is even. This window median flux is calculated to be 50.7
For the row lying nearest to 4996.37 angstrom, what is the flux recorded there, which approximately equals 50.78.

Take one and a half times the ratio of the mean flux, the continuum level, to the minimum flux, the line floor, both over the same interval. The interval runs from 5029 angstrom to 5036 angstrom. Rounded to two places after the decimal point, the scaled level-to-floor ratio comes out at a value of 1.52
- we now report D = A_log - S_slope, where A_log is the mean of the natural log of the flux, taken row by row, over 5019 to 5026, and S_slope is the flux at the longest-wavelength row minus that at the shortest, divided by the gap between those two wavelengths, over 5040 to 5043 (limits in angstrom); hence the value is 3.9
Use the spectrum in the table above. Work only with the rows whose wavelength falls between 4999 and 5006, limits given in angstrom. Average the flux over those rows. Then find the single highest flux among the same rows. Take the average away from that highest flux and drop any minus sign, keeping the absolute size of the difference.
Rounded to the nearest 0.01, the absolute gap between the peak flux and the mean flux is 0.08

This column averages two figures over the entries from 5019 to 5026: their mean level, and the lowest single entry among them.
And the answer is 50.9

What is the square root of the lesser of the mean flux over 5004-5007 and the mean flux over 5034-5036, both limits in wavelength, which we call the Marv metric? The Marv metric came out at 7.16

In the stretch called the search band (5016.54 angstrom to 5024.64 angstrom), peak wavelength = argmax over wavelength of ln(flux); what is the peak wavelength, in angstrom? 5024.06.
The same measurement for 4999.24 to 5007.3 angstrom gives 5002.13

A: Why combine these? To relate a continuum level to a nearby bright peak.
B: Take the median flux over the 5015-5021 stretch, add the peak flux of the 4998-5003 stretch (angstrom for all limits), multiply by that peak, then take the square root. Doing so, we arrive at 72.5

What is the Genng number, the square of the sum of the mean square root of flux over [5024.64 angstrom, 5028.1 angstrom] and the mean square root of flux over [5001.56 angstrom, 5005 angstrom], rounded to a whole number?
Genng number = 207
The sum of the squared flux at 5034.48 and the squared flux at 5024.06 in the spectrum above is 5321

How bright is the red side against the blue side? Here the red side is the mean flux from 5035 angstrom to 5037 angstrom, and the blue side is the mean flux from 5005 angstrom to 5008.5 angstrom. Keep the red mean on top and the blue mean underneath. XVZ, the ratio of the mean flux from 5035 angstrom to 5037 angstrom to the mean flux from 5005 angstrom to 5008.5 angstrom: 0.992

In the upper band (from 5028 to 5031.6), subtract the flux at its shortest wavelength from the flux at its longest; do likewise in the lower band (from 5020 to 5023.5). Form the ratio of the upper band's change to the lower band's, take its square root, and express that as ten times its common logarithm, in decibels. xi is -6.4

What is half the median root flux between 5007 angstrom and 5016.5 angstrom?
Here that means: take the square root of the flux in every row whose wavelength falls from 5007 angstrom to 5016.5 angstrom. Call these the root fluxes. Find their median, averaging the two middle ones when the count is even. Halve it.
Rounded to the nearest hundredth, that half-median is 3.58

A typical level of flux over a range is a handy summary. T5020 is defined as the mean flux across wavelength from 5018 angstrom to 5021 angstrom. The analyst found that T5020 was 50.7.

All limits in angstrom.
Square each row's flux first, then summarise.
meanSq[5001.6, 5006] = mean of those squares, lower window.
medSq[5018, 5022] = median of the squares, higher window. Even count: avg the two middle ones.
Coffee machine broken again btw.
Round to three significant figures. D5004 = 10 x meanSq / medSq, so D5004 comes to 10.3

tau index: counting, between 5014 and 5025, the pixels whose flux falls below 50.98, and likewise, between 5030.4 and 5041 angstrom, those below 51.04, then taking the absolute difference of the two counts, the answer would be 1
